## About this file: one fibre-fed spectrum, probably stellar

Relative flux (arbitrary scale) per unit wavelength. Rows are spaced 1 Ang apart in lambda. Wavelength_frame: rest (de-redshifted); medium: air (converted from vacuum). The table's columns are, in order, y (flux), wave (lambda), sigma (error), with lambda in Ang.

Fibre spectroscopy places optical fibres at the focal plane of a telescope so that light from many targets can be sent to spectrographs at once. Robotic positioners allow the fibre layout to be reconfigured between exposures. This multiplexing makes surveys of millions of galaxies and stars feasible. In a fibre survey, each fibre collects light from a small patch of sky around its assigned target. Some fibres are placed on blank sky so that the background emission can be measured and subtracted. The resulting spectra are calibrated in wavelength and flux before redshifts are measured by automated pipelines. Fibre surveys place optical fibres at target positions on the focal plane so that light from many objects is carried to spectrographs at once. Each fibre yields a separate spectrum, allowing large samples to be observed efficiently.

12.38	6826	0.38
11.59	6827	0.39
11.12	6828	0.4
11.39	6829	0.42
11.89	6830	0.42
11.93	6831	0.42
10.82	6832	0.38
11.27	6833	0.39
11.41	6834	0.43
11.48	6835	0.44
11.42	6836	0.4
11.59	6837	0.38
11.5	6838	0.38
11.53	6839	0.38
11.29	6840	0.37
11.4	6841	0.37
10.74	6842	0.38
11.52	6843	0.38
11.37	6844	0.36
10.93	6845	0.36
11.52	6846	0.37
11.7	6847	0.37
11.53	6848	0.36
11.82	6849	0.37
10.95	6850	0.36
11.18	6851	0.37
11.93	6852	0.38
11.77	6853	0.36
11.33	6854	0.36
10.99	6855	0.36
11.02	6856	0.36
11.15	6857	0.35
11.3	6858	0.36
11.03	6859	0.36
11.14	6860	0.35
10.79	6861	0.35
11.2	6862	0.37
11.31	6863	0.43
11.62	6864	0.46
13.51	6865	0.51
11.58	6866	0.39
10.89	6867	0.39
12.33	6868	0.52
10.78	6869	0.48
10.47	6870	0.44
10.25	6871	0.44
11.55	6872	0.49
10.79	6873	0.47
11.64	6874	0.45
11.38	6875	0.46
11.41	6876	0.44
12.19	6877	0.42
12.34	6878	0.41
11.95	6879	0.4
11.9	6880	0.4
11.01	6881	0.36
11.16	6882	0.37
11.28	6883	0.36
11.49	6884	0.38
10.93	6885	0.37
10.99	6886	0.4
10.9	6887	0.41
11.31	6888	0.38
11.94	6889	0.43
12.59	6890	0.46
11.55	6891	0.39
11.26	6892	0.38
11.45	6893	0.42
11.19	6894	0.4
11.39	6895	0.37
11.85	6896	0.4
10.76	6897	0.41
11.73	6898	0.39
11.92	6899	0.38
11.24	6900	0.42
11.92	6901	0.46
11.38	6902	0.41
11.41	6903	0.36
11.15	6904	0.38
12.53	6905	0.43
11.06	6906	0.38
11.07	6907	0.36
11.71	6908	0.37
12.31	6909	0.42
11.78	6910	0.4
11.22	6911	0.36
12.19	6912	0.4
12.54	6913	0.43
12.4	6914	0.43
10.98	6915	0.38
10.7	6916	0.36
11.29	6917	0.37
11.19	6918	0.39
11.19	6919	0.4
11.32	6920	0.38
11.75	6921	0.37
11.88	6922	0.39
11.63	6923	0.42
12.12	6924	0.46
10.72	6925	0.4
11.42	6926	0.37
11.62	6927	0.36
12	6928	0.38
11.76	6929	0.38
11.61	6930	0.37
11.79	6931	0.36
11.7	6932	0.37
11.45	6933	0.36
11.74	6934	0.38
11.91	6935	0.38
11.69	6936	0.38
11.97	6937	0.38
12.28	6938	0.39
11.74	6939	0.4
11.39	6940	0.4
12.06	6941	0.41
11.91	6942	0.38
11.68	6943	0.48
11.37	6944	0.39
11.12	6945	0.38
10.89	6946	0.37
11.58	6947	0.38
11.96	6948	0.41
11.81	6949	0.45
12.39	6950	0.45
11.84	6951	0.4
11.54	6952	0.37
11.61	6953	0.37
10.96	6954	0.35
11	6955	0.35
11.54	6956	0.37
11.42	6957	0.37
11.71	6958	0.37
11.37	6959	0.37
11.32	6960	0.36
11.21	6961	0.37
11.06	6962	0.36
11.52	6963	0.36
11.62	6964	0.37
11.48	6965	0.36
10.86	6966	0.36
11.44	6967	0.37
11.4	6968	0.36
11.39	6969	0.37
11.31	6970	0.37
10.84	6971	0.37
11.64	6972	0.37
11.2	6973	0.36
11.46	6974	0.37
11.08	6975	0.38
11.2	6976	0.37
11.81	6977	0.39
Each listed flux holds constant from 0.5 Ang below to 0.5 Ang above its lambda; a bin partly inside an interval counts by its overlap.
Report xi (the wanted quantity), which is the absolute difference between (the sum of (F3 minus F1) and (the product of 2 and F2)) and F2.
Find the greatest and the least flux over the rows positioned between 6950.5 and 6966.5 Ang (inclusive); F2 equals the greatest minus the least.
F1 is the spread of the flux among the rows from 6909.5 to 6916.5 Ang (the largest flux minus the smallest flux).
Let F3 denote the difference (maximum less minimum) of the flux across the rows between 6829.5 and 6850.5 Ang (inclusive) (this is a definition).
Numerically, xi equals 0.3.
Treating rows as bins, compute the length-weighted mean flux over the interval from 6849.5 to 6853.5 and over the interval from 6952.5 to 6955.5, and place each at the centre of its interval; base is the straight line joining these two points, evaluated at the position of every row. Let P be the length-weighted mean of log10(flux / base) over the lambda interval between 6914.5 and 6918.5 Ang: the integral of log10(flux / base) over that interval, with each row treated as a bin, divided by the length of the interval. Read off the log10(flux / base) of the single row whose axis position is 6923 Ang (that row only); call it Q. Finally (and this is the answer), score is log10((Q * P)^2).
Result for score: -7.8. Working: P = -0.01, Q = 0.014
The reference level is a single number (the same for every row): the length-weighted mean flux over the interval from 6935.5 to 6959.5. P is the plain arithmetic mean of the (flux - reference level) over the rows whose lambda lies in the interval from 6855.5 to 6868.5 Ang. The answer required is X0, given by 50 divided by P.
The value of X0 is -301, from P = -0.17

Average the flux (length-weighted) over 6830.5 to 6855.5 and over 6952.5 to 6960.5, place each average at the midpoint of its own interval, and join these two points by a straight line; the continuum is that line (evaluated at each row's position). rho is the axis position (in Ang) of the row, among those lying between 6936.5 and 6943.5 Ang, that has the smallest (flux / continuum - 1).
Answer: 6940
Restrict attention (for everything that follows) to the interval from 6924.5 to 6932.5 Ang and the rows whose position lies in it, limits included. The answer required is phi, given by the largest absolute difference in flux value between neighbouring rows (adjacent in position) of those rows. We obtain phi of 0.7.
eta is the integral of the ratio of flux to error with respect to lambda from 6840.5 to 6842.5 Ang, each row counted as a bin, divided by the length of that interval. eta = 29.5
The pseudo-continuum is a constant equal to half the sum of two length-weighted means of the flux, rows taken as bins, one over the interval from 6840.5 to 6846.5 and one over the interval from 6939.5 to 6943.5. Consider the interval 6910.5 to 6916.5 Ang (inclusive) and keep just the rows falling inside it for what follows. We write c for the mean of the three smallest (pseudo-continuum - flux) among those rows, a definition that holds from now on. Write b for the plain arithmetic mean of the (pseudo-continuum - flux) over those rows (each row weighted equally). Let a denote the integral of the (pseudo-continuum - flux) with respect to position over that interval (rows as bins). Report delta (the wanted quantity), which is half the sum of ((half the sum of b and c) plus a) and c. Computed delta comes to -1.2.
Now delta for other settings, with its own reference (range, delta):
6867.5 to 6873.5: 1.5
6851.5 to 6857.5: 0.3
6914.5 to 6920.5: 1.5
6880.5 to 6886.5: 1.3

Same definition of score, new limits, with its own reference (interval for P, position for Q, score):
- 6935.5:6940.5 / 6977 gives -6.5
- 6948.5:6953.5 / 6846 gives -8.7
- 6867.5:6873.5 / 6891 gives -7.9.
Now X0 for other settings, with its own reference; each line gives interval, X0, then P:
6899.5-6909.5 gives -1253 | -0.04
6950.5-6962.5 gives -212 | -0.24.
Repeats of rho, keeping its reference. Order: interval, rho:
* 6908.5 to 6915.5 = 6915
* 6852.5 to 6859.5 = 6855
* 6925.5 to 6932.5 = 6926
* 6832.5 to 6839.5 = 6833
